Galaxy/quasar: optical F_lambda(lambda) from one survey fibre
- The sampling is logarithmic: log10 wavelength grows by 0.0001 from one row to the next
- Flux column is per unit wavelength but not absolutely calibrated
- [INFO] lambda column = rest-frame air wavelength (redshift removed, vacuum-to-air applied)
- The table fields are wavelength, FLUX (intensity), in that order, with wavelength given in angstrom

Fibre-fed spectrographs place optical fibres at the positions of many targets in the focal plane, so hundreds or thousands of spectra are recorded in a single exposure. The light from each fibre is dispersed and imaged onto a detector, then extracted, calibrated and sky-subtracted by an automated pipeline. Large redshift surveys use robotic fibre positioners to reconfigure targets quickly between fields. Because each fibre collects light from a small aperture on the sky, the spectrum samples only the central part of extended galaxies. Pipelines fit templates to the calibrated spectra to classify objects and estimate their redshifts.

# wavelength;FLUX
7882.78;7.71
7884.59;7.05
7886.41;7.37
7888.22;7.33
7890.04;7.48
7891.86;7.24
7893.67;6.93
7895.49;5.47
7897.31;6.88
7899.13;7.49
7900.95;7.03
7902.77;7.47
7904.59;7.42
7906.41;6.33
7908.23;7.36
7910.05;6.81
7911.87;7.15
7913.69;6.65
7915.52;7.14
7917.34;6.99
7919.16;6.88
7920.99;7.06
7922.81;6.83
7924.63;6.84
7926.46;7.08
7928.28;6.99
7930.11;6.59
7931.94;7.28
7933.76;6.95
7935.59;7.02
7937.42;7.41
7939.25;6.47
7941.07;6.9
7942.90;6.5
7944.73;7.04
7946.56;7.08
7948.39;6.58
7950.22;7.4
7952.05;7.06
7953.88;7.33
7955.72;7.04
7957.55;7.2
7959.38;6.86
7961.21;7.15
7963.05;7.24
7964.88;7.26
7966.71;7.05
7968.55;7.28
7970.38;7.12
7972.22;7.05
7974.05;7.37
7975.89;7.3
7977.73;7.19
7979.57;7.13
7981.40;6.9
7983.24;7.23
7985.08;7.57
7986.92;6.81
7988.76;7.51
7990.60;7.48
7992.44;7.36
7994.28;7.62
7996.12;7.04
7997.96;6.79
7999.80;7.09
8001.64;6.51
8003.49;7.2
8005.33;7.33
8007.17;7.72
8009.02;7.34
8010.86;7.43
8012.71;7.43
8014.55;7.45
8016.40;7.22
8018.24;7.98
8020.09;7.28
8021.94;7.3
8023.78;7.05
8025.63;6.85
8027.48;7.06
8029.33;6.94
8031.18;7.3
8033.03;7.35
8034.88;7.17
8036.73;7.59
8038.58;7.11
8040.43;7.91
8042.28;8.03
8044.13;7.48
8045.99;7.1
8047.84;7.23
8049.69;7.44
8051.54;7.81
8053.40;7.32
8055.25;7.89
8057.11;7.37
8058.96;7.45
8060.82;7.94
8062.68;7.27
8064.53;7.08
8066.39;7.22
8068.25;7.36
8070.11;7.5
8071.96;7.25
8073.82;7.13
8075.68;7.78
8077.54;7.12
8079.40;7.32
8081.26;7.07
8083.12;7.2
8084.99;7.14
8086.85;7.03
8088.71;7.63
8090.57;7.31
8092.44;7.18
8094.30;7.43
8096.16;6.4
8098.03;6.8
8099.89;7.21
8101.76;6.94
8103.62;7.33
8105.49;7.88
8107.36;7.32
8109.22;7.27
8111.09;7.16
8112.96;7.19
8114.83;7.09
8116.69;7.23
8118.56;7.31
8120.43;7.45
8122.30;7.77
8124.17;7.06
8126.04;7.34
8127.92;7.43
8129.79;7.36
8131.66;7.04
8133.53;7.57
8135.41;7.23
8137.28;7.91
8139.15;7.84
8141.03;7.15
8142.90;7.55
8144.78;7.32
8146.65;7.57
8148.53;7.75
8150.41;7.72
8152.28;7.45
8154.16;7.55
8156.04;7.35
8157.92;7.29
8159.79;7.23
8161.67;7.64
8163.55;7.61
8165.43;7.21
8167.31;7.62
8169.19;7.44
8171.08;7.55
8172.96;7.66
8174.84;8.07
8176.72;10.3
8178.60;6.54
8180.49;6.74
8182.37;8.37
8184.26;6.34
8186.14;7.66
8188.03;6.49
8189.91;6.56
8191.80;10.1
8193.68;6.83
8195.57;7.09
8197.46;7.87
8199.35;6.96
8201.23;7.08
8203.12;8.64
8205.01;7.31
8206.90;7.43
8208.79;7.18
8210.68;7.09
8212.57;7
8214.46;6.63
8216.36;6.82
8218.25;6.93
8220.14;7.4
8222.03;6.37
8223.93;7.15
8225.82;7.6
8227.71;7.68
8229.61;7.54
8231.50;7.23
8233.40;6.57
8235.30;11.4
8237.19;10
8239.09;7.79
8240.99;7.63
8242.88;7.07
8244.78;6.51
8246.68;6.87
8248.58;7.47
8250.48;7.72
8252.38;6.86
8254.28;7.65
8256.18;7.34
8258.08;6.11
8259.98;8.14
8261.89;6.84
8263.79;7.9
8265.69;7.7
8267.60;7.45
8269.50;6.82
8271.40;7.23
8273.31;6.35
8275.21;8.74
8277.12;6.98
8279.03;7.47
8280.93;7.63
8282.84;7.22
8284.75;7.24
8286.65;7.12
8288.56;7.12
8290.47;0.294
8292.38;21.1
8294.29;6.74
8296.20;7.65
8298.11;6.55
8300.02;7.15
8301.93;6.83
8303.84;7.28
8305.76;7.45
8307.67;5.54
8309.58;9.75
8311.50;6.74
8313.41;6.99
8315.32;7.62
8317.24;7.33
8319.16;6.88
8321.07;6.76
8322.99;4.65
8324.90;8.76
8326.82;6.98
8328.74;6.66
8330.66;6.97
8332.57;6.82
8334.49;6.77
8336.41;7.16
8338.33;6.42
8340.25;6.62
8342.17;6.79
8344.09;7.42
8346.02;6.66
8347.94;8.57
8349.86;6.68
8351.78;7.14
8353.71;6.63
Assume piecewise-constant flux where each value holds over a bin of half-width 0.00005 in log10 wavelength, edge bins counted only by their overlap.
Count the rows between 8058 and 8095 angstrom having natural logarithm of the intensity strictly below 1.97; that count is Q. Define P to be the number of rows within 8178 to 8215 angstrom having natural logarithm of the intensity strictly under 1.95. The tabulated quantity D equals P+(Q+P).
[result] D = 24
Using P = 9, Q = 6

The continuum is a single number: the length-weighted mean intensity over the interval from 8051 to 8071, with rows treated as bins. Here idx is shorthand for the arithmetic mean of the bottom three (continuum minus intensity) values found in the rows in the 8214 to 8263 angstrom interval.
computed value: -2.4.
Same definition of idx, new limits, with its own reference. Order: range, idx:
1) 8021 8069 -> -0.5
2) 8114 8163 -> -0.4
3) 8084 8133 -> -0.3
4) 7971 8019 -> -0.3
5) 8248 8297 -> -5.2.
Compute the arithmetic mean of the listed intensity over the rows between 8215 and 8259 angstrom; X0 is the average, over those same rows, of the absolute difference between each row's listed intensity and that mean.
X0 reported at 0.68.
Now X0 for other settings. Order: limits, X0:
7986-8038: 0.24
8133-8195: 0.49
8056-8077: 0.20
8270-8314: 1.50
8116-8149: 0.21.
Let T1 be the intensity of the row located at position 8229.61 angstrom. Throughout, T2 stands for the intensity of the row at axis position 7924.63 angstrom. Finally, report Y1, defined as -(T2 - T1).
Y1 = 0.7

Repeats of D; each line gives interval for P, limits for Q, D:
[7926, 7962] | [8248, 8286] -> 24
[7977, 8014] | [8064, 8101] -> 16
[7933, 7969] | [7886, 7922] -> 26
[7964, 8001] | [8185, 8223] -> 18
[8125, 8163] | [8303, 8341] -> 14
